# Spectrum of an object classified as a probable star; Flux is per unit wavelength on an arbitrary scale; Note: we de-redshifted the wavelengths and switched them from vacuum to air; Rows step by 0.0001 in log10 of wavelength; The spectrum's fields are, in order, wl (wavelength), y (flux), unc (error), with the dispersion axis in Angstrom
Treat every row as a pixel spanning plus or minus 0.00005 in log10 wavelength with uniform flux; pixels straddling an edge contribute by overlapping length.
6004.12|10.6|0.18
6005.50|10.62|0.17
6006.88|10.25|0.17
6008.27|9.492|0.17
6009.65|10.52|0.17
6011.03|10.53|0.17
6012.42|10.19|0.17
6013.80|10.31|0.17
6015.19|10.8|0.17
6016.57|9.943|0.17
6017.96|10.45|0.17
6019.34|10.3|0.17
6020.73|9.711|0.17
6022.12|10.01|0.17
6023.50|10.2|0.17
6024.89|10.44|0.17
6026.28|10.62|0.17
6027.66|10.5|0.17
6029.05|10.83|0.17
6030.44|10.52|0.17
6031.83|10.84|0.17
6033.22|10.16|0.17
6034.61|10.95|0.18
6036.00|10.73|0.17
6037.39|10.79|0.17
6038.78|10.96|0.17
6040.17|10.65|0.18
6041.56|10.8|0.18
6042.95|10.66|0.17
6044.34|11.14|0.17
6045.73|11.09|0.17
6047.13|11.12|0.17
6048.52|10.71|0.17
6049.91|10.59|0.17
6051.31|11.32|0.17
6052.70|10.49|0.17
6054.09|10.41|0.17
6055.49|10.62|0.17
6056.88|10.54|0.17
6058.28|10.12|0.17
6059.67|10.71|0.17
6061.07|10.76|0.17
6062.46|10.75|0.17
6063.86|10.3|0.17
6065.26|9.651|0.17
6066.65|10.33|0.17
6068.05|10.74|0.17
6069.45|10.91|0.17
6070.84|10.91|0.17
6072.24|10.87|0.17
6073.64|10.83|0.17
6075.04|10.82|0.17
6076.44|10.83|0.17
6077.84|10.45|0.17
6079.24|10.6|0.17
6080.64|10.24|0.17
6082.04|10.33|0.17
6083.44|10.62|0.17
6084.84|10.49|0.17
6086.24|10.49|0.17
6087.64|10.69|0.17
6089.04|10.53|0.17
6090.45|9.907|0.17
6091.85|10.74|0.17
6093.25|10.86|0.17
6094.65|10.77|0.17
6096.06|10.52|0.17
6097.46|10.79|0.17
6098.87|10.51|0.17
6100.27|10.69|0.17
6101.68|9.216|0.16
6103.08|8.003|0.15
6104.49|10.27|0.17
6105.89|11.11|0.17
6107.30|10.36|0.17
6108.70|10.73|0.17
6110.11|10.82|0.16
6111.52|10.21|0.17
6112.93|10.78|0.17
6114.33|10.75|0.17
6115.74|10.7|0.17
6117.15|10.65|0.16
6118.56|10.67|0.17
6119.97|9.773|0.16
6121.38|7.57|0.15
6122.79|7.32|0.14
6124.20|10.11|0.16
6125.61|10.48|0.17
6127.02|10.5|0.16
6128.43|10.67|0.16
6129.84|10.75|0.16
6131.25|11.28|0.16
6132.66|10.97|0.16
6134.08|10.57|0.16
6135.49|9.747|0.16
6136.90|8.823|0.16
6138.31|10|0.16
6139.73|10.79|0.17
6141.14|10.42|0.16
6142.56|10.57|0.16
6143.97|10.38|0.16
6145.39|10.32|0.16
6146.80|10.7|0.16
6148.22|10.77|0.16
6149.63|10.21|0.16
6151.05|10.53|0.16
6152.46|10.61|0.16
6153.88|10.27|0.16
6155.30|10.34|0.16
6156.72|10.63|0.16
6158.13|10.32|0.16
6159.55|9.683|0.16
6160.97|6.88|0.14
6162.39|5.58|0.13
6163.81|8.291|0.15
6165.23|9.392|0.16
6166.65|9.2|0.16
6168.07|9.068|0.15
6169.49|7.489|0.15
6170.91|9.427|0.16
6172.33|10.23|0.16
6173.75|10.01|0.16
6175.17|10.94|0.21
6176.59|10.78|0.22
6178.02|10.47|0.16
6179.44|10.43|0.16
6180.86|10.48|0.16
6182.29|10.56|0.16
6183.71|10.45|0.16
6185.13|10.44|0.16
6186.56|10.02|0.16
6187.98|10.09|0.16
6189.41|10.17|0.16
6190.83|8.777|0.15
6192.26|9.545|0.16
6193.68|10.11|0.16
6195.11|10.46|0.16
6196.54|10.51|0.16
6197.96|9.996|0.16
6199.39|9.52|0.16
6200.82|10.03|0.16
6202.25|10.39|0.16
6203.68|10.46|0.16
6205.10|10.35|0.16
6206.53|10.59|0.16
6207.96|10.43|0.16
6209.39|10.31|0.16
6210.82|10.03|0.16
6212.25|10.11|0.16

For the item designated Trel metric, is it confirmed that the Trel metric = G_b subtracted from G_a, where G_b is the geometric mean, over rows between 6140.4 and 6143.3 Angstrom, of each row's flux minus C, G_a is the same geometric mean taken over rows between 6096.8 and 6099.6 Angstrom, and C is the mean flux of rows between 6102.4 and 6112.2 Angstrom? 0.1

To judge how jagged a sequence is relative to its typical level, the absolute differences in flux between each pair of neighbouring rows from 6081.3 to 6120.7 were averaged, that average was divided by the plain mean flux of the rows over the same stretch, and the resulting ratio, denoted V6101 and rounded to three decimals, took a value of 0.045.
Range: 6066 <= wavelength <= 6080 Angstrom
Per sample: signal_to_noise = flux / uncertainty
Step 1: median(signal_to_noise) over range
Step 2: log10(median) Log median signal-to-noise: 1.80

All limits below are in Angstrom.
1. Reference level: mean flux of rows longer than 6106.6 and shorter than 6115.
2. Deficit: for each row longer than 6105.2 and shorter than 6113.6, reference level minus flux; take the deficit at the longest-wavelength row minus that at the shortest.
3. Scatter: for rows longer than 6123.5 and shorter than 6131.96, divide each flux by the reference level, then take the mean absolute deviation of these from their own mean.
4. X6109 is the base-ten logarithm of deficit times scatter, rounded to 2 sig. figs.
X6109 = -2.1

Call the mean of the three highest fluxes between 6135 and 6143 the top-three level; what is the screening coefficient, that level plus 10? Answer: 20.6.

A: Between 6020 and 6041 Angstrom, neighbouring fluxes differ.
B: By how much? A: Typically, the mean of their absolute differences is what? 0.30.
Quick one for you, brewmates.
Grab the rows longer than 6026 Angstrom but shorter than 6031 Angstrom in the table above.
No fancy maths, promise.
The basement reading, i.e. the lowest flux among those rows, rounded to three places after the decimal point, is 10.500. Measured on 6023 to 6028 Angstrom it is 10.200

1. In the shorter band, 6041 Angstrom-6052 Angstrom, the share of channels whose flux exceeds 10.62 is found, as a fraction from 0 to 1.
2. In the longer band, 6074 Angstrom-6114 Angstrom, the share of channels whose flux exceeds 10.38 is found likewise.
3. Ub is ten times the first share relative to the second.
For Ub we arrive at 12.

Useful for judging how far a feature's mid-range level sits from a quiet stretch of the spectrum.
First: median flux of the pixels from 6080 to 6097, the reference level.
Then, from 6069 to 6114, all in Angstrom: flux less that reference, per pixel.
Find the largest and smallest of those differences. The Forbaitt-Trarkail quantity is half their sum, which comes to -1.0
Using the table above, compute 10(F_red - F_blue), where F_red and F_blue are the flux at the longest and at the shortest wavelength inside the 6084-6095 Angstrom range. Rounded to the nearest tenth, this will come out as 2.8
